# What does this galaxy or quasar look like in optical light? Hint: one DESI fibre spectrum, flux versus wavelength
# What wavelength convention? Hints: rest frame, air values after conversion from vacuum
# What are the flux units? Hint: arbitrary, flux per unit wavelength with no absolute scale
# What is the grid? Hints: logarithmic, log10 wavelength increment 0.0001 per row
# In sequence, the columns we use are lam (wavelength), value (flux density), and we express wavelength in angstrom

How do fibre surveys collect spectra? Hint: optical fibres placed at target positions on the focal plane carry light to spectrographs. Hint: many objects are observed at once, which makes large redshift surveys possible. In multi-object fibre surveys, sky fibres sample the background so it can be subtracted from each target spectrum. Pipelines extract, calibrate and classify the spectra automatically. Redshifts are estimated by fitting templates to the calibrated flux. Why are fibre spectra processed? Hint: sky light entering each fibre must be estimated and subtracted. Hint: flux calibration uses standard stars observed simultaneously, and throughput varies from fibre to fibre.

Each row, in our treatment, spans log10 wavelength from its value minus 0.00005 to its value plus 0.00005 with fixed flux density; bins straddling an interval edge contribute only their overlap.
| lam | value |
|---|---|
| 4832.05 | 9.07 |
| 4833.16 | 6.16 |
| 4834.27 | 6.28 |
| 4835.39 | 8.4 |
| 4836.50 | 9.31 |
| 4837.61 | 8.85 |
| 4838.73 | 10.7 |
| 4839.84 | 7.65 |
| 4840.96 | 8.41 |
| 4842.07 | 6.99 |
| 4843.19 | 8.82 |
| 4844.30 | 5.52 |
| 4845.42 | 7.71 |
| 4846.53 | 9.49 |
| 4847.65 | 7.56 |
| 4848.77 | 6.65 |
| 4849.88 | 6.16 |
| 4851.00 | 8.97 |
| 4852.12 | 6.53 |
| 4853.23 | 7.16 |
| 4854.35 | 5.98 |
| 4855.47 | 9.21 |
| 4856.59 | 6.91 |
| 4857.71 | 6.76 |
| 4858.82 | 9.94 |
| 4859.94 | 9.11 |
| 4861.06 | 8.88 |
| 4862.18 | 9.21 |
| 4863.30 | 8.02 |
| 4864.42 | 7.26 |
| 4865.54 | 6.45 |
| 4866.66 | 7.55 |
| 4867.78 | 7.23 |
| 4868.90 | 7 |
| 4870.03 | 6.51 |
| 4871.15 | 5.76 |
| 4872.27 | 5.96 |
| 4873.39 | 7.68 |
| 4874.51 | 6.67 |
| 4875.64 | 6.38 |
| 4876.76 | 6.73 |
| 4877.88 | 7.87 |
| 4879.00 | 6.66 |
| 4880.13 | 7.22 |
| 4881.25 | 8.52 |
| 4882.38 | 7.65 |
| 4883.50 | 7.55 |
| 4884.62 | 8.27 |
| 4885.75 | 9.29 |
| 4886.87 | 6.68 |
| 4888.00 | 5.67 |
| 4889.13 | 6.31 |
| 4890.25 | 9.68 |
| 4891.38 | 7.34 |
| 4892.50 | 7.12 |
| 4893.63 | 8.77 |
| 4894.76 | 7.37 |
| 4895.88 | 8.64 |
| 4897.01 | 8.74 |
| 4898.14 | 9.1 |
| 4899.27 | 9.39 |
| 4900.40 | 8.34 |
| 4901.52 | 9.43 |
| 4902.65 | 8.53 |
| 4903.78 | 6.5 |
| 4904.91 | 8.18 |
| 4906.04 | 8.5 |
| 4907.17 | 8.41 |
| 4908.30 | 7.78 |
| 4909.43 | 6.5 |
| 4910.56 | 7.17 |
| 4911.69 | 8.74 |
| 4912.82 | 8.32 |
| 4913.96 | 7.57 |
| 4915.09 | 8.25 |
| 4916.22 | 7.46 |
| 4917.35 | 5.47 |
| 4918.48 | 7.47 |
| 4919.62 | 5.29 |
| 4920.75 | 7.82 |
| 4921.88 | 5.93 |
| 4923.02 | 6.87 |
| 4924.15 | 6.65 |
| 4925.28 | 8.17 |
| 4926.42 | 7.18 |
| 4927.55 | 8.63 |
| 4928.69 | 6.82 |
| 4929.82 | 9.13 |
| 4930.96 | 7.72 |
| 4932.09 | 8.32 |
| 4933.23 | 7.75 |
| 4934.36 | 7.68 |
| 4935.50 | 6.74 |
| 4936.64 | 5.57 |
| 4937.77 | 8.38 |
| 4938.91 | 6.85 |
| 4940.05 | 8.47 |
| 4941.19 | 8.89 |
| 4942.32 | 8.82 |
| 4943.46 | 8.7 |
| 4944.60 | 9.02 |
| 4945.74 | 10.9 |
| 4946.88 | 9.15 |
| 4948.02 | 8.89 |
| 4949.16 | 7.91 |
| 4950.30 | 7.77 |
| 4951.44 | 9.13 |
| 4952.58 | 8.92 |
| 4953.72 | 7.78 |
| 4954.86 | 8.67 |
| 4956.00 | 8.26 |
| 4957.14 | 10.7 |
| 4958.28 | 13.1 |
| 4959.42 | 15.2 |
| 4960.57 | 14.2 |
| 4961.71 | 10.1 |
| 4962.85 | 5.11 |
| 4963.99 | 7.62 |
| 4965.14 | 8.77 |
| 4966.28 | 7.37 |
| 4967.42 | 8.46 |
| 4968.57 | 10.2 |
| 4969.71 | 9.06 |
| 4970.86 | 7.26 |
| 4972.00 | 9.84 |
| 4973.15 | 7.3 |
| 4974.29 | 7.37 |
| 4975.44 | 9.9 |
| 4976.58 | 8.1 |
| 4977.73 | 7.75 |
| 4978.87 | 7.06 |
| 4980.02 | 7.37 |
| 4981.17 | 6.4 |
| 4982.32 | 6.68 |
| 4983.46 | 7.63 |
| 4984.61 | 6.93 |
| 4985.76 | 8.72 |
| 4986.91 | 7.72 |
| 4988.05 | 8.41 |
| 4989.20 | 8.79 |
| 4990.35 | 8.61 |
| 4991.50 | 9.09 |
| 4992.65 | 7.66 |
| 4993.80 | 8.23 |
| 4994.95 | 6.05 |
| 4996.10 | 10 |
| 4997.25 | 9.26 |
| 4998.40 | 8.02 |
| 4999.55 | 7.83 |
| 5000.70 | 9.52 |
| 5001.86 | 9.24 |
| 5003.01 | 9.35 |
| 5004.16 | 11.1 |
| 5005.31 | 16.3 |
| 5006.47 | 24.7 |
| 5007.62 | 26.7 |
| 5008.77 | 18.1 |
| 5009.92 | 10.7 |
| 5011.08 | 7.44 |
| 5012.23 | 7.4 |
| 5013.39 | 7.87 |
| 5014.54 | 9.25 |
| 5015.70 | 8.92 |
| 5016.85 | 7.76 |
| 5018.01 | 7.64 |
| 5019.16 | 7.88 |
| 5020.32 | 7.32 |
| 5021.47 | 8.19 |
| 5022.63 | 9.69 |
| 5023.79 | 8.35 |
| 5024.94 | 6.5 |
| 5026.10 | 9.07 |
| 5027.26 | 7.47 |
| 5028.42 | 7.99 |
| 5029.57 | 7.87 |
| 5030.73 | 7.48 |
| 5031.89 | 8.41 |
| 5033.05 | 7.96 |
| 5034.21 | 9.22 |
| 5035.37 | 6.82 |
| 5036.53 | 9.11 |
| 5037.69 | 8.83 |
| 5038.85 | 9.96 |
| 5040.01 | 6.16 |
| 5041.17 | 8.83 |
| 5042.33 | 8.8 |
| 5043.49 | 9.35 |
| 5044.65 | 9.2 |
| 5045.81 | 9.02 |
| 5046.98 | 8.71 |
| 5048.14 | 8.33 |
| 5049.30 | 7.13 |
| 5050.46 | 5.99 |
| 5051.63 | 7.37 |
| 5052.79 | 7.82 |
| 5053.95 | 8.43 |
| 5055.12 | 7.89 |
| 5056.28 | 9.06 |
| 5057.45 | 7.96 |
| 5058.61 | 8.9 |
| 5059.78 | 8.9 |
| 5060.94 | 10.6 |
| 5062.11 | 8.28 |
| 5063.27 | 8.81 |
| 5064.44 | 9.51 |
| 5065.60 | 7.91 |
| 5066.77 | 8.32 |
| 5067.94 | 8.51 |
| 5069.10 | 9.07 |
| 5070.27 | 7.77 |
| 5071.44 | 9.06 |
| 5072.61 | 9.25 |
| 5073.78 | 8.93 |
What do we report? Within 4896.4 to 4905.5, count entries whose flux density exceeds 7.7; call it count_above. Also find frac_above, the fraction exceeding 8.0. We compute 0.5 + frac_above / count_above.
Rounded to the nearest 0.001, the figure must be 0.625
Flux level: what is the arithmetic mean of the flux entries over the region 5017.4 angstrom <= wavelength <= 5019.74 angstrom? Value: 7.76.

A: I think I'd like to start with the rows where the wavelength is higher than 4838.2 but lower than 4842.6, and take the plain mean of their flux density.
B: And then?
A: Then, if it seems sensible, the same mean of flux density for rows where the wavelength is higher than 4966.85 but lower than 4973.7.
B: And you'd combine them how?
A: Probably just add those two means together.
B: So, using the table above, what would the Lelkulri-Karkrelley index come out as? 17.1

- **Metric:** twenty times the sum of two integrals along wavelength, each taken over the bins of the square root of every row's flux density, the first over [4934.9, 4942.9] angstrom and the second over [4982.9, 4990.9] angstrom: 897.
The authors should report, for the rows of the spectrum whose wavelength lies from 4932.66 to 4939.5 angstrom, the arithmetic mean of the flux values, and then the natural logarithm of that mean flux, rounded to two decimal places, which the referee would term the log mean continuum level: 1.97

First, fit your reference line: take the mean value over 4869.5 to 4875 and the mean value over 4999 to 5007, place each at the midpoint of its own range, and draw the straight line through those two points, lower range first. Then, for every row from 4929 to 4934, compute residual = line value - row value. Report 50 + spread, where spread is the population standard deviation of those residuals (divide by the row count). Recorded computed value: 50.6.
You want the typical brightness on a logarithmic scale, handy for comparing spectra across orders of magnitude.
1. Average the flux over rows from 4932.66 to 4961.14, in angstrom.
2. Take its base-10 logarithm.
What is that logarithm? 0.96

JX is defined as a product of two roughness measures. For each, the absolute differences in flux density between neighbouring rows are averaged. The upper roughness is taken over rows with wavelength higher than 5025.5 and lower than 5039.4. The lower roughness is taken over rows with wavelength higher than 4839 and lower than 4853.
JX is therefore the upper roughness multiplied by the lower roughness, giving 1.9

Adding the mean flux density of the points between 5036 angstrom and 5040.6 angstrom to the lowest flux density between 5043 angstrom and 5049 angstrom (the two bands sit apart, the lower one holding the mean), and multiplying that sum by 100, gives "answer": 1684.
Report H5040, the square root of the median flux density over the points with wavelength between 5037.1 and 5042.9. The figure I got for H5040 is 2.97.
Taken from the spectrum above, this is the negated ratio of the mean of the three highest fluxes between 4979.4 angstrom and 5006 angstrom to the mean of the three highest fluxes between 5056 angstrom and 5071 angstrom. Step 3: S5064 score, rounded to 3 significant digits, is -1.28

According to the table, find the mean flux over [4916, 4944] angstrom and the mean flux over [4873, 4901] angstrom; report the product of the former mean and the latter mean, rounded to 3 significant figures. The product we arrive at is 57.9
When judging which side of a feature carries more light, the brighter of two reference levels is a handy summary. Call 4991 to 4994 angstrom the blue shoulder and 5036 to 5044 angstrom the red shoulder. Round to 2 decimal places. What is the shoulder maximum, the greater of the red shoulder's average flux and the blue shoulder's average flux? 8.72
